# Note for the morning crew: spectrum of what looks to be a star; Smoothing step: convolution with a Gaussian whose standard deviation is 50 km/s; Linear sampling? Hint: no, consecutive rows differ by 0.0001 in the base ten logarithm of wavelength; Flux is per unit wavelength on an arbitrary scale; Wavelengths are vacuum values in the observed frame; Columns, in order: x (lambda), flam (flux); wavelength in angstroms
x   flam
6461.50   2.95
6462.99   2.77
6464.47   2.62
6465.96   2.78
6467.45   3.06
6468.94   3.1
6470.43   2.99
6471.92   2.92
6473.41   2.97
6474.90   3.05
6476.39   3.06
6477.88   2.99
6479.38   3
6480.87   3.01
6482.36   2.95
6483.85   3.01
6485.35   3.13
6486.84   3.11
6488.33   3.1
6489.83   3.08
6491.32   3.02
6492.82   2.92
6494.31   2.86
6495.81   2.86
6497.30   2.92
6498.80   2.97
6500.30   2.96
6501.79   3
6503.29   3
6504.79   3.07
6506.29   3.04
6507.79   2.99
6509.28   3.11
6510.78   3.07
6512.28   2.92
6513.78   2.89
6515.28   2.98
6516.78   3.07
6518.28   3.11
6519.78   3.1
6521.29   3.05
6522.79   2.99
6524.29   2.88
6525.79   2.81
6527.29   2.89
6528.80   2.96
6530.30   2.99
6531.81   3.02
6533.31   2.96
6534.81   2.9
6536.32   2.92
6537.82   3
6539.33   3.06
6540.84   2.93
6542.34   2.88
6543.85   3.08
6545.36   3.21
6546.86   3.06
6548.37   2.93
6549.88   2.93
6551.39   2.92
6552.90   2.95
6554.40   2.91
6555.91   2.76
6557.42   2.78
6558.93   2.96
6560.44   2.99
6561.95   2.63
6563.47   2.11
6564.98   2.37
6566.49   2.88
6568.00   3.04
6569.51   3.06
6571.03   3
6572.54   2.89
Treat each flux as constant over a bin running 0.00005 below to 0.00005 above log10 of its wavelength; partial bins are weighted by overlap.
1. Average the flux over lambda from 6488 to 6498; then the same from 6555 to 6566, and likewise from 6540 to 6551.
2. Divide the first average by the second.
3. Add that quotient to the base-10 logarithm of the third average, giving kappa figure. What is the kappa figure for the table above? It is 1.59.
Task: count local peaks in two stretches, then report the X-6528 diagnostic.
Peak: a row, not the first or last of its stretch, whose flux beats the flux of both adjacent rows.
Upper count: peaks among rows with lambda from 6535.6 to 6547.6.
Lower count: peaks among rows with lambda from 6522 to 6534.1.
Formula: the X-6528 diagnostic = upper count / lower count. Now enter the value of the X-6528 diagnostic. 2.0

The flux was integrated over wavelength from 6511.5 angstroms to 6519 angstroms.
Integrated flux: 22.5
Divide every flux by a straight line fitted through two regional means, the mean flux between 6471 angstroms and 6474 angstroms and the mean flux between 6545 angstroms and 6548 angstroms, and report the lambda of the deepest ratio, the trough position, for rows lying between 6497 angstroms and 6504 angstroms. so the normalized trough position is 6497.30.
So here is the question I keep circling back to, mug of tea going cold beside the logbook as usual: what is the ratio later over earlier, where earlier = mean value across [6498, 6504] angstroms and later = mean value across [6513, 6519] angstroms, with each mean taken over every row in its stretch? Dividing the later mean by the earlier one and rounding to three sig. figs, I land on 1.01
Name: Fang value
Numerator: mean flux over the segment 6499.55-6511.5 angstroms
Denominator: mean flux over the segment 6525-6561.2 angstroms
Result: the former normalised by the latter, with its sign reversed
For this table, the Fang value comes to -1.03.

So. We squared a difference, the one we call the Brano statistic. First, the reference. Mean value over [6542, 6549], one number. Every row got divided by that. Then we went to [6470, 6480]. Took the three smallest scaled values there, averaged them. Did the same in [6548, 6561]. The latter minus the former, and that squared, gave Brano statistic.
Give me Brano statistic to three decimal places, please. 0.002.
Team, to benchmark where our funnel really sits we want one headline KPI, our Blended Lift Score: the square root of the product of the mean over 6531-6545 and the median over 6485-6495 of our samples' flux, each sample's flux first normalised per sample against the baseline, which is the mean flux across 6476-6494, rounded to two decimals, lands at 1.00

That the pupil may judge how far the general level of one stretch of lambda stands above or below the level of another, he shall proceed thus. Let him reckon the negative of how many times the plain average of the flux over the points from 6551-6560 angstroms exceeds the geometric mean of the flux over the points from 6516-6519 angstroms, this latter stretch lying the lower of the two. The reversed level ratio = -0.93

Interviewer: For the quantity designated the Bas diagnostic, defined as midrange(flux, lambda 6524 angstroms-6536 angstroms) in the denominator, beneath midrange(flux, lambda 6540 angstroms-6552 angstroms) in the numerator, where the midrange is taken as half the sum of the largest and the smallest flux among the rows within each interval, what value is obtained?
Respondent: 1.04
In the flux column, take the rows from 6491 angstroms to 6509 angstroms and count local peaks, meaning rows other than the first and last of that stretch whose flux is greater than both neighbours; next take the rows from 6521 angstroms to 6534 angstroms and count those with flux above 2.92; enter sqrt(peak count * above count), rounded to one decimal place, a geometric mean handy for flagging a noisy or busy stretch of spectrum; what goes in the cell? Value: 3.5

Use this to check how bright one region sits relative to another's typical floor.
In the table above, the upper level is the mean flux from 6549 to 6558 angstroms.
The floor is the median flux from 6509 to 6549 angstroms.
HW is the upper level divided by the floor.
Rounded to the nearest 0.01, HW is 0.96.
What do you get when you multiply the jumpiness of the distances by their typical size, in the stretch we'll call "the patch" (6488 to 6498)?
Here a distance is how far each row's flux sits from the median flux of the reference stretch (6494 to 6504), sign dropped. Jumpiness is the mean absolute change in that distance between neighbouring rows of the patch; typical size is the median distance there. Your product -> 0.0037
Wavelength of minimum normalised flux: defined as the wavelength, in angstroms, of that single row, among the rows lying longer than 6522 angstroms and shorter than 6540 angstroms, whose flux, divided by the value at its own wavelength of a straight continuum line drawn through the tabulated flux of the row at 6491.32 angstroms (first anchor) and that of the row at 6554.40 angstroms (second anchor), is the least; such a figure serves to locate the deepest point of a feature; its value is 6525.79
